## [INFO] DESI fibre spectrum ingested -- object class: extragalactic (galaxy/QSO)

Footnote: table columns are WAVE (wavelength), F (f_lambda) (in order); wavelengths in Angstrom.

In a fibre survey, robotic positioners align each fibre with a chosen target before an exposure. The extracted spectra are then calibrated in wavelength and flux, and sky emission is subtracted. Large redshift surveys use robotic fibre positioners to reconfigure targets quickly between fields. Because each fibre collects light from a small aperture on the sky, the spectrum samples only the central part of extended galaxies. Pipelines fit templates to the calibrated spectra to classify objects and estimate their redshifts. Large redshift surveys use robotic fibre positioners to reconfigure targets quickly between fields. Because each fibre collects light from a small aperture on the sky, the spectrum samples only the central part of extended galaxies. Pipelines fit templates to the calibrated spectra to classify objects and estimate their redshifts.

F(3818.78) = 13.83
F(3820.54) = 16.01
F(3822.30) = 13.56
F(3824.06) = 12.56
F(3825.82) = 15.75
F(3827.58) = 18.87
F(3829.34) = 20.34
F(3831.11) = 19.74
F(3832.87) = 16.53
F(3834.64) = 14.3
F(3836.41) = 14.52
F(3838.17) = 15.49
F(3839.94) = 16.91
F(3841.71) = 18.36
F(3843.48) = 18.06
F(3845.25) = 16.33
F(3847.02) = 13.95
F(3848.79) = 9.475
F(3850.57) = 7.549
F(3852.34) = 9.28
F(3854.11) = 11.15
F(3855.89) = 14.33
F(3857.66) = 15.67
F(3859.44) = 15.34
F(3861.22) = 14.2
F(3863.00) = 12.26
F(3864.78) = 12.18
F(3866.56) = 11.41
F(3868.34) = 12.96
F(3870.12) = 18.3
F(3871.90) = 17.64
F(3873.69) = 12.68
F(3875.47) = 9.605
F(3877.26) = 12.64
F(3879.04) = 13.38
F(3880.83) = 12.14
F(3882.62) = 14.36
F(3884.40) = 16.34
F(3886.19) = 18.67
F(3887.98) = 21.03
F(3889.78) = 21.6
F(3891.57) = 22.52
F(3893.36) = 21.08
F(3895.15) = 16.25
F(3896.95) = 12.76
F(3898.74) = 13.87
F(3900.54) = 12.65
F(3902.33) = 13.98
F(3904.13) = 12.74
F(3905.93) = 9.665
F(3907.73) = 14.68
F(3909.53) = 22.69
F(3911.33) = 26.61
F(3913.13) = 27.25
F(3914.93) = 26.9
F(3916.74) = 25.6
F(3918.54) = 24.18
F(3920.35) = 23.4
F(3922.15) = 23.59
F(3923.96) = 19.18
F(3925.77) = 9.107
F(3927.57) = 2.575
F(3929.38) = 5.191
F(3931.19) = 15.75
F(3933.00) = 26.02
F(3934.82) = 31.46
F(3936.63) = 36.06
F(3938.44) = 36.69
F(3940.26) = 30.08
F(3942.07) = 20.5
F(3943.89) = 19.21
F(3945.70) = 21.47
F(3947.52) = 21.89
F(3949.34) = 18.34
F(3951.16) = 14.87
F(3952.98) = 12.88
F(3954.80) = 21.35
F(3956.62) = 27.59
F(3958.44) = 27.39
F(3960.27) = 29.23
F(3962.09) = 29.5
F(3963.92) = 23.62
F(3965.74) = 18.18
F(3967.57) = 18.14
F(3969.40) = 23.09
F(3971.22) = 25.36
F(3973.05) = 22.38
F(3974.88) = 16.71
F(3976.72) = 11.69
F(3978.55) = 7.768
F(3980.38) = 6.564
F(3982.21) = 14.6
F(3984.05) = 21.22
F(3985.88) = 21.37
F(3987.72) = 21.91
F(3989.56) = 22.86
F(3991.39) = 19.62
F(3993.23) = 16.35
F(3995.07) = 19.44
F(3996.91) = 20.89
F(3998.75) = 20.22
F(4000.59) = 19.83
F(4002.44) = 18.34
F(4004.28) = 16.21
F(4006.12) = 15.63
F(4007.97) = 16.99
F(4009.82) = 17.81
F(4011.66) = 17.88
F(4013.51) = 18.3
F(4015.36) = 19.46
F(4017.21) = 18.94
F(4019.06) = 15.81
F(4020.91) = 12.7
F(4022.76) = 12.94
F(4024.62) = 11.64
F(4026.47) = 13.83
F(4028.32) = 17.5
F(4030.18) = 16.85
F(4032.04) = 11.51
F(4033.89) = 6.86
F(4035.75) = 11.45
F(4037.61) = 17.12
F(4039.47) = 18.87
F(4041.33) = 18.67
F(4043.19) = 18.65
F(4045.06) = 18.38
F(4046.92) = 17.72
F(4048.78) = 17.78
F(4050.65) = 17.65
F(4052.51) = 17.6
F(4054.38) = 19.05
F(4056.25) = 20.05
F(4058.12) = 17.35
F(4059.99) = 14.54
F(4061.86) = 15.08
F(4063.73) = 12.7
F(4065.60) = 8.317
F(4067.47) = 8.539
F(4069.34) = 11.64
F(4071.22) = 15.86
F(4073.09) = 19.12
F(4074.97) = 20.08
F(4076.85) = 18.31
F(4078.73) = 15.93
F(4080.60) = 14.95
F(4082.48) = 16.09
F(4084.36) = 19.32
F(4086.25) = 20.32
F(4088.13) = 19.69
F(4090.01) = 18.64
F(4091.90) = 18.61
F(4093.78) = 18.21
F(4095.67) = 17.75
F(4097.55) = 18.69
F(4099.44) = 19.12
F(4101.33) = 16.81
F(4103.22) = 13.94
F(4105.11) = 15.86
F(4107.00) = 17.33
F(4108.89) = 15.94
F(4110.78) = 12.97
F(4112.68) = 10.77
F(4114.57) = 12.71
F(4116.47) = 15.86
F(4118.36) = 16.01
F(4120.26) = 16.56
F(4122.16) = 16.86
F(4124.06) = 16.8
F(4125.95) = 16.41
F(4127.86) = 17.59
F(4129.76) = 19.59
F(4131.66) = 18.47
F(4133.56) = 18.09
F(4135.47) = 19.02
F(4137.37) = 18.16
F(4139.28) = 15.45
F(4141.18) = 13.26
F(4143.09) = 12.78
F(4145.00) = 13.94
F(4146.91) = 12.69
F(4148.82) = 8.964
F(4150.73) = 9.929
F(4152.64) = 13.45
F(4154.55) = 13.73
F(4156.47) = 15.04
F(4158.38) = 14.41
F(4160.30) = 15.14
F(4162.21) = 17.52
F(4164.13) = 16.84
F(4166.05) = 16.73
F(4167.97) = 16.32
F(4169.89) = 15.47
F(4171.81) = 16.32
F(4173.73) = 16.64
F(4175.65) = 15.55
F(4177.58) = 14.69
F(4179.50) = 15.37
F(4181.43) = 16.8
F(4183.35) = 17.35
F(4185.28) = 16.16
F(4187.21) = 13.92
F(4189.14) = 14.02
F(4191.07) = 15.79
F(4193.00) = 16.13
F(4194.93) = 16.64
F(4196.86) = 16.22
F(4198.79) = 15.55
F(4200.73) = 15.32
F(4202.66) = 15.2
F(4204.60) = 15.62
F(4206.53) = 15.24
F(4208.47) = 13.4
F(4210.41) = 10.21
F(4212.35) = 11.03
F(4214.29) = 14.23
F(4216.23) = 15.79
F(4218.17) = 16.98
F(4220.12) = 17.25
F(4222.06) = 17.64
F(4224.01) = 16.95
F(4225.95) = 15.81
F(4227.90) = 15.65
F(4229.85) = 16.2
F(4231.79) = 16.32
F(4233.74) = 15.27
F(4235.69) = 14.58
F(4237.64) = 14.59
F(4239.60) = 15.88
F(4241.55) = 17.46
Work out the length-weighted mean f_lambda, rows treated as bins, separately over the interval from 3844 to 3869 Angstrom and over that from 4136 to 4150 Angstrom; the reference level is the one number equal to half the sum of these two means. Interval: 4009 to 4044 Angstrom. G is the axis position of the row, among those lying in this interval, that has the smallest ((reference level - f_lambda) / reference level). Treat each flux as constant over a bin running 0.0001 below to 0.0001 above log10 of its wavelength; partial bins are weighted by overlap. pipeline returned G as 4015.36 Angstrom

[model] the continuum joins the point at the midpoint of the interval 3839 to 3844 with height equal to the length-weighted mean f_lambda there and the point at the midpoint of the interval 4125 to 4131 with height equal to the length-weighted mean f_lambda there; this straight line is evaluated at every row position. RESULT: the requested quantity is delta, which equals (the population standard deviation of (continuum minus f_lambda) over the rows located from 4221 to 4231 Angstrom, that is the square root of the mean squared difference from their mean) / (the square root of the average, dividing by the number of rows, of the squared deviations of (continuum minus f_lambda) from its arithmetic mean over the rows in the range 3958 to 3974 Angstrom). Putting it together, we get 0.2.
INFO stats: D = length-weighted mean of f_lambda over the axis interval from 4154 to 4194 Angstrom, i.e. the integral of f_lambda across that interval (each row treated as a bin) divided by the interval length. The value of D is 15.7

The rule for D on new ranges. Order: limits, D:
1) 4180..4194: 15.7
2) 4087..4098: 18.6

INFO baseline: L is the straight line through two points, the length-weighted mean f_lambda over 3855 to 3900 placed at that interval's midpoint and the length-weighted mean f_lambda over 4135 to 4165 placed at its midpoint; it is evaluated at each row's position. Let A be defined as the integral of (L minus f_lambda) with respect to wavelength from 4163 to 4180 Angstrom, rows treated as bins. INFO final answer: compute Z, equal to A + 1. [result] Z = -29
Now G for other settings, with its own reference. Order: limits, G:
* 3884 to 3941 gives 3938.44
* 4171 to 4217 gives 4183.35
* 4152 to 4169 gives 4162.21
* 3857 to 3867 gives 3857.66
